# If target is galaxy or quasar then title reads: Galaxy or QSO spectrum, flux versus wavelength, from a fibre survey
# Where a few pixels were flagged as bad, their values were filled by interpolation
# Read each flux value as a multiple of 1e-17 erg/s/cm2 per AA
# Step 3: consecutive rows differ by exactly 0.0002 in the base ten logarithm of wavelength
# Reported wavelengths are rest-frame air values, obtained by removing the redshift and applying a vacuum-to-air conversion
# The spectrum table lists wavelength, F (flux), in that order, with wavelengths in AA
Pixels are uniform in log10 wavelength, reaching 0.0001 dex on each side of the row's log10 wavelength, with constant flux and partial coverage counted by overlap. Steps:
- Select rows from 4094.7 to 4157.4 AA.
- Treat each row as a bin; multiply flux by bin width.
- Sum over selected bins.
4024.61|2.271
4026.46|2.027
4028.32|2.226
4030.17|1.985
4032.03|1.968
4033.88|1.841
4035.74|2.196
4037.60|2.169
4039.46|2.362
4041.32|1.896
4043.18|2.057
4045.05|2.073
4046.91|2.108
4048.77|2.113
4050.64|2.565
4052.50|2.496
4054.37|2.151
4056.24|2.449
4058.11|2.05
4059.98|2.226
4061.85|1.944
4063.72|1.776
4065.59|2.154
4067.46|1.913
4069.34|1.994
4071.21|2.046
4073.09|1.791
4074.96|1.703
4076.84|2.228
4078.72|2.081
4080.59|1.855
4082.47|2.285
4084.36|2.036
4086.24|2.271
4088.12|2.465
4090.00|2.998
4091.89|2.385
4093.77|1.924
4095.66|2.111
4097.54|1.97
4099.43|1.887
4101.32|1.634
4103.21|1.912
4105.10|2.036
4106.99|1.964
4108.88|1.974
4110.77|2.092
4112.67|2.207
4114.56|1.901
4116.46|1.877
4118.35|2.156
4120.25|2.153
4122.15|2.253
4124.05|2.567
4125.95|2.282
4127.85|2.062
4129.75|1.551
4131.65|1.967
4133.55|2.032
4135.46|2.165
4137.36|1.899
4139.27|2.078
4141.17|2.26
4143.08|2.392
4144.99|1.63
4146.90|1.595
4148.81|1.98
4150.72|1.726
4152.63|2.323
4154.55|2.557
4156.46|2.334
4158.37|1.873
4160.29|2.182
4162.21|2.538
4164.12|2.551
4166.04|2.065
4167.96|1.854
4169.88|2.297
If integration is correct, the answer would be 128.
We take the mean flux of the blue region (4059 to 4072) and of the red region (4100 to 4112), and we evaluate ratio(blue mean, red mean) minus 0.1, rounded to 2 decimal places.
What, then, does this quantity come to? 0.94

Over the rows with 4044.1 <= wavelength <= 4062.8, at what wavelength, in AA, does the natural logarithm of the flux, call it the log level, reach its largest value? 4050.64 AA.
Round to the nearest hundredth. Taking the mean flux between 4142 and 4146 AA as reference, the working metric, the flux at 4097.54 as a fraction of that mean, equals 0.98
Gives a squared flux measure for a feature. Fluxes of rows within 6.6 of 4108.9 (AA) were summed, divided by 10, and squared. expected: 1.98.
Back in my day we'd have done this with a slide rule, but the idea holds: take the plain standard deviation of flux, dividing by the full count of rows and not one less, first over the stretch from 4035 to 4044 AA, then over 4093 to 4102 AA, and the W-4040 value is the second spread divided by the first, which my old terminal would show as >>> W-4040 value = 1.0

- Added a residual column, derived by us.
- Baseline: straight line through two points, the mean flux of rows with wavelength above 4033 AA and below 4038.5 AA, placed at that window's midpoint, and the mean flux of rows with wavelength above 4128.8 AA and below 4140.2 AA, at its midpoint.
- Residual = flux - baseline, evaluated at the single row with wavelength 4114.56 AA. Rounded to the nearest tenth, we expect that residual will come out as -0.1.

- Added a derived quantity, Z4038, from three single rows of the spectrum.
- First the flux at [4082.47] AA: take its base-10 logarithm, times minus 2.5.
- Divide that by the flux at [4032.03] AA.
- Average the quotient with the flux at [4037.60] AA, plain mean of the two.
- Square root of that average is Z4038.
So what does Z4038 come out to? 0.93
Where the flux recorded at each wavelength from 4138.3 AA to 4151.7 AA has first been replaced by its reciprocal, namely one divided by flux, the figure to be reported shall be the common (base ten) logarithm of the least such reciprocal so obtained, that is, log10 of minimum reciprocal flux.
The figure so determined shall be -0.38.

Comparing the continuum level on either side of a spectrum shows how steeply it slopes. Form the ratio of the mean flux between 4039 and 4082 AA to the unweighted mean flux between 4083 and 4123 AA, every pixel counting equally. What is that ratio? 0.99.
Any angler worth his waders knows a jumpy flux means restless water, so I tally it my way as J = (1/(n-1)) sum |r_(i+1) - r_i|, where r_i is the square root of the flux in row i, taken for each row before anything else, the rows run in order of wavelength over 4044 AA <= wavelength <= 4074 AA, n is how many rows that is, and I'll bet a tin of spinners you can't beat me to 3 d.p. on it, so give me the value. 0.074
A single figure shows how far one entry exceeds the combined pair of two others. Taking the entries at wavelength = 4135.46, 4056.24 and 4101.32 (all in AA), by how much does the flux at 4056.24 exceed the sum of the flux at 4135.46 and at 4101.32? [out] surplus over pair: -1.35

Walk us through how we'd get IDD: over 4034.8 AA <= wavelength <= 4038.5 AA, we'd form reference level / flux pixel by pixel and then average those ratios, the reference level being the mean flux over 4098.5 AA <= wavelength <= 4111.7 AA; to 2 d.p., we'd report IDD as 0.88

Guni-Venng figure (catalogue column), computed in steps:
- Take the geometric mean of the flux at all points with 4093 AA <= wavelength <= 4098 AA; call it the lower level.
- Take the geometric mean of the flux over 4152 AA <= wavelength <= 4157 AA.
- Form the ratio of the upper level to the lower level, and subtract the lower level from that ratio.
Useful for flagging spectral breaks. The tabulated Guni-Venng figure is -0.80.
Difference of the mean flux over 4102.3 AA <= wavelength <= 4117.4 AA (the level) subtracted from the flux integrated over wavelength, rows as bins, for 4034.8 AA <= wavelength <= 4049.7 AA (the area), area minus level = 30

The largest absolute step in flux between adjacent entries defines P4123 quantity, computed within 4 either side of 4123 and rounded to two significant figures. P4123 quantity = 0.31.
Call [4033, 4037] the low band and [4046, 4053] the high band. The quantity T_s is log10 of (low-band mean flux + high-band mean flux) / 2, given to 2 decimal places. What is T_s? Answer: 0.34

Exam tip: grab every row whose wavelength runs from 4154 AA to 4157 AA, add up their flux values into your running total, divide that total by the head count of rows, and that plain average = 2.45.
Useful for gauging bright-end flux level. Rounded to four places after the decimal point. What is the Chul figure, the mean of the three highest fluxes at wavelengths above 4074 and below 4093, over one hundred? 0.0262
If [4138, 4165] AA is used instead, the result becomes 0.0255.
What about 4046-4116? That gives 0.0269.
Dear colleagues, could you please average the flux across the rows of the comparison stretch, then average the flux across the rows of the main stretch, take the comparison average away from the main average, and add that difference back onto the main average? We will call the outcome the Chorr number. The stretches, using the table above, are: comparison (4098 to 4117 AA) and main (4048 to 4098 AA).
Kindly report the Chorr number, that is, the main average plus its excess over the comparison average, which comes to 2.35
